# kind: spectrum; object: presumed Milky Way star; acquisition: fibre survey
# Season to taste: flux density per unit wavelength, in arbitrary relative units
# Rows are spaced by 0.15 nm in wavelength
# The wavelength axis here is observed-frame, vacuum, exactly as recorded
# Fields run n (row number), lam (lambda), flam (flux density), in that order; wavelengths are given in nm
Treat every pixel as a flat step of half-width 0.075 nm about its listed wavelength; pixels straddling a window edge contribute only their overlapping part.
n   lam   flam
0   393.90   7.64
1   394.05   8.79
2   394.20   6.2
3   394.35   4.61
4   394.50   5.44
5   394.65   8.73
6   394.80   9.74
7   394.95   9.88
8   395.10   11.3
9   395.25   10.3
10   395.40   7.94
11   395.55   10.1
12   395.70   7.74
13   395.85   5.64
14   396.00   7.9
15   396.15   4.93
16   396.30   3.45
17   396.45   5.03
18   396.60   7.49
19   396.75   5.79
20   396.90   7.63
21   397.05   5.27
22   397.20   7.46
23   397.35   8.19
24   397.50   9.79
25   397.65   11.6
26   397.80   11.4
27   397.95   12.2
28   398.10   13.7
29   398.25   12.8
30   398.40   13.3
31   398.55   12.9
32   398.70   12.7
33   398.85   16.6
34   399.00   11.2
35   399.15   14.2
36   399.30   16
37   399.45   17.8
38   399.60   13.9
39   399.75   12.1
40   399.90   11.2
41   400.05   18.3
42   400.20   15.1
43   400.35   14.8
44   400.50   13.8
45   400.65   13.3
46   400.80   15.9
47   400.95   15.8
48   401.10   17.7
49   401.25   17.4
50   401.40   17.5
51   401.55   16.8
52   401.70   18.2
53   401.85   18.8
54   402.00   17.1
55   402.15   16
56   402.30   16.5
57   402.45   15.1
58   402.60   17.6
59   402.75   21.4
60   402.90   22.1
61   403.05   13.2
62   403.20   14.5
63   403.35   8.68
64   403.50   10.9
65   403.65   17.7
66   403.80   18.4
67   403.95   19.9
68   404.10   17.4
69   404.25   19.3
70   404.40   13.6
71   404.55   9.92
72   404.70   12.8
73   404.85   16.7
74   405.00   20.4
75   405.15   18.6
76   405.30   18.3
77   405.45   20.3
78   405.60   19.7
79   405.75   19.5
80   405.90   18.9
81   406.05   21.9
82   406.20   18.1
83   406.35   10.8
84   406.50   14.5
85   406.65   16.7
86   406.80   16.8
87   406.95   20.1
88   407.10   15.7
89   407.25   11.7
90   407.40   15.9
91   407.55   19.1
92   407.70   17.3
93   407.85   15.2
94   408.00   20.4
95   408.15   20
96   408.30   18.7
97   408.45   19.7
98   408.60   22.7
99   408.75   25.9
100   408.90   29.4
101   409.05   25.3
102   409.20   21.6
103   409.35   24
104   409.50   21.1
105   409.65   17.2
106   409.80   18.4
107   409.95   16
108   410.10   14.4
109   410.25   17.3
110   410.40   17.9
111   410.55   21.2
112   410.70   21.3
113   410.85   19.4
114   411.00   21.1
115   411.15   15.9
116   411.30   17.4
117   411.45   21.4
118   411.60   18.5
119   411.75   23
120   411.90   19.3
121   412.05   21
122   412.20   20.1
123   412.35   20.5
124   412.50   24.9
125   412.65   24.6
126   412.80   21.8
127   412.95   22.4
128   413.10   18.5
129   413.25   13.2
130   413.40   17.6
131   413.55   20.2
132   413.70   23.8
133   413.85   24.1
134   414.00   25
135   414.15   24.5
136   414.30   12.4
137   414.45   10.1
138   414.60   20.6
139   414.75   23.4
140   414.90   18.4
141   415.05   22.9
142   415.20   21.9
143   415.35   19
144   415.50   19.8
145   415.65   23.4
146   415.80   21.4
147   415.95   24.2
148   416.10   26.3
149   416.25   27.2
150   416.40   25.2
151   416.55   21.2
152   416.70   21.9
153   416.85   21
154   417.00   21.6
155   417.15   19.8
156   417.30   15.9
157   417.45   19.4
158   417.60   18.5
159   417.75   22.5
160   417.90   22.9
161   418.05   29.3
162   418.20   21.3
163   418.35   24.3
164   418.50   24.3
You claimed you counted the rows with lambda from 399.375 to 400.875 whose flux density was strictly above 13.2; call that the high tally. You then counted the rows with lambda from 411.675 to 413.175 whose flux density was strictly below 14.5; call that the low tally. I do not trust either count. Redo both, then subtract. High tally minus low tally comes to 8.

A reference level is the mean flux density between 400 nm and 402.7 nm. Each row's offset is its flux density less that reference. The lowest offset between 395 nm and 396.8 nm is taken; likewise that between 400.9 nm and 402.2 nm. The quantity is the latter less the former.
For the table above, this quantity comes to 12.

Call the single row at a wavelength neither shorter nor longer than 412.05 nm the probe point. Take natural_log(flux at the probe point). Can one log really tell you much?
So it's 3.04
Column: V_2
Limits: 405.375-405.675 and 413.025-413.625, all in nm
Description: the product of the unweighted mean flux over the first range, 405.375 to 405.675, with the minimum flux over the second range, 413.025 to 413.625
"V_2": 264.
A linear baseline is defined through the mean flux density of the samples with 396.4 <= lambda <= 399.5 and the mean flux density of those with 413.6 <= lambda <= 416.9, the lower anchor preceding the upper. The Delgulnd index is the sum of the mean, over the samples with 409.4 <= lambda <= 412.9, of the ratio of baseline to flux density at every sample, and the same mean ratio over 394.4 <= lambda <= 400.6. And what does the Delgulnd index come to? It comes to 2.1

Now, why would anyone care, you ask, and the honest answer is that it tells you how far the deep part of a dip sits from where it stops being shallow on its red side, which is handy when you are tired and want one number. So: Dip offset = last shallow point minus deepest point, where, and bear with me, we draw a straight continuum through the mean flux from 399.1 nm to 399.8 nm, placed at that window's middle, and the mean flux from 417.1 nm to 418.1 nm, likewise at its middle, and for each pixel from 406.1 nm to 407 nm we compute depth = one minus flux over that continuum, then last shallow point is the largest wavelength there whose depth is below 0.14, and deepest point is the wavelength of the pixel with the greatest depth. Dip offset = 0.60 nm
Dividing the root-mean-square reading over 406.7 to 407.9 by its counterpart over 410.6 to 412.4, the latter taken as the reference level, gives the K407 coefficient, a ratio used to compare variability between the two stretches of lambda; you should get 0.83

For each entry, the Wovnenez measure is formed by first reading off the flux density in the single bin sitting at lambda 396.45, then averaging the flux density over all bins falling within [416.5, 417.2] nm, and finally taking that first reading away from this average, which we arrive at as 16.1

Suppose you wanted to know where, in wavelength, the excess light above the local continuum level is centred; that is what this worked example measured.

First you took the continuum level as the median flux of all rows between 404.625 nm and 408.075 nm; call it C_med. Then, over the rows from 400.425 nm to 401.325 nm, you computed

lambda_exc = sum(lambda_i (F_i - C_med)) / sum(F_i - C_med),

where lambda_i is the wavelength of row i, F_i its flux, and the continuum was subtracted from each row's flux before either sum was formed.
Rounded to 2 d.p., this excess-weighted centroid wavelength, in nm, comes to 400.72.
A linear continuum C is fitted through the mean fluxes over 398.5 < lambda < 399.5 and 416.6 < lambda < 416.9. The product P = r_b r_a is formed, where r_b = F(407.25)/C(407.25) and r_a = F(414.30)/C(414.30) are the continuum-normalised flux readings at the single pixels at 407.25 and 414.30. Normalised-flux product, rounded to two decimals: 0.40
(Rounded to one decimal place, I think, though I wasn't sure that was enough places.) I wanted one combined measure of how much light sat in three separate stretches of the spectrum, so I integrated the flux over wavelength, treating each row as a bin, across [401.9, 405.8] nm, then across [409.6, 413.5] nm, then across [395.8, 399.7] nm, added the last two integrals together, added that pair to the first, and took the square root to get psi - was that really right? 13.5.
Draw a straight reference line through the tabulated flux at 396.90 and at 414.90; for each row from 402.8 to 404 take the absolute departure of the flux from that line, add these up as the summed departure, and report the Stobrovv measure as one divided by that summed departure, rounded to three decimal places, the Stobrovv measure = 0.025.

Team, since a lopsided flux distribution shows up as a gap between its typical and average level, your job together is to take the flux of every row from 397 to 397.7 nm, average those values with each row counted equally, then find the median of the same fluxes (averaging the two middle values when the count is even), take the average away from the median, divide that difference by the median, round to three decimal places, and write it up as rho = -0.033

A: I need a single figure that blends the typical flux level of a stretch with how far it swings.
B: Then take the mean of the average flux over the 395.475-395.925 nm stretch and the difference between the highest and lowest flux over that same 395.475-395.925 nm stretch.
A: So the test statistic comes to 6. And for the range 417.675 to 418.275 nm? 16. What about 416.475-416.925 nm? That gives 11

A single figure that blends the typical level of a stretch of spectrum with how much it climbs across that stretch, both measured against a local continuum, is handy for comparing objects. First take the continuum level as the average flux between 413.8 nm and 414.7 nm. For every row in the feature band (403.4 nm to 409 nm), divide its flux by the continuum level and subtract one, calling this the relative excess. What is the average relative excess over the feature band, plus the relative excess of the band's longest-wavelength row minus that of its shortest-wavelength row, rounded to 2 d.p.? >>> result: 0.87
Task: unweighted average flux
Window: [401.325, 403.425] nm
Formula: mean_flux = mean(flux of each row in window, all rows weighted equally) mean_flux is 16.7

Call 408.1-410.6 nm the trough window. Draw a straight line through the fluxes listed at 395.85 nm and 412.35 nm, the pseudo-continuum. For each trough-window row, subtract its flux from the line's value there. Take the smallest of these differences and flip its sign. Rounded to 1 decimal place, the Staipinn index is 12.0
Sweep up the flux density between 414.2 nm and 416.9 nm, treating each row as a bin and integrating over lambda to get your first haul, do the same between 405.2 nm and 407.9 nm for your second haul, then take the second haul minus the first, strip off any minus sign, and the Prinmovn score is 10.5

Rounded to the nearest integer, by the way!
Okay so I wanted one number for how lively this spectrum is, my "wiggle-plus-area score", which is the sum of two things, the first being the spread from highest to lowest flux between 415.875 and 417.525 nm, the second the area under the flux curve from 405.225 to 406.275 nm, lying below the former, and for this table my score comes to 32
